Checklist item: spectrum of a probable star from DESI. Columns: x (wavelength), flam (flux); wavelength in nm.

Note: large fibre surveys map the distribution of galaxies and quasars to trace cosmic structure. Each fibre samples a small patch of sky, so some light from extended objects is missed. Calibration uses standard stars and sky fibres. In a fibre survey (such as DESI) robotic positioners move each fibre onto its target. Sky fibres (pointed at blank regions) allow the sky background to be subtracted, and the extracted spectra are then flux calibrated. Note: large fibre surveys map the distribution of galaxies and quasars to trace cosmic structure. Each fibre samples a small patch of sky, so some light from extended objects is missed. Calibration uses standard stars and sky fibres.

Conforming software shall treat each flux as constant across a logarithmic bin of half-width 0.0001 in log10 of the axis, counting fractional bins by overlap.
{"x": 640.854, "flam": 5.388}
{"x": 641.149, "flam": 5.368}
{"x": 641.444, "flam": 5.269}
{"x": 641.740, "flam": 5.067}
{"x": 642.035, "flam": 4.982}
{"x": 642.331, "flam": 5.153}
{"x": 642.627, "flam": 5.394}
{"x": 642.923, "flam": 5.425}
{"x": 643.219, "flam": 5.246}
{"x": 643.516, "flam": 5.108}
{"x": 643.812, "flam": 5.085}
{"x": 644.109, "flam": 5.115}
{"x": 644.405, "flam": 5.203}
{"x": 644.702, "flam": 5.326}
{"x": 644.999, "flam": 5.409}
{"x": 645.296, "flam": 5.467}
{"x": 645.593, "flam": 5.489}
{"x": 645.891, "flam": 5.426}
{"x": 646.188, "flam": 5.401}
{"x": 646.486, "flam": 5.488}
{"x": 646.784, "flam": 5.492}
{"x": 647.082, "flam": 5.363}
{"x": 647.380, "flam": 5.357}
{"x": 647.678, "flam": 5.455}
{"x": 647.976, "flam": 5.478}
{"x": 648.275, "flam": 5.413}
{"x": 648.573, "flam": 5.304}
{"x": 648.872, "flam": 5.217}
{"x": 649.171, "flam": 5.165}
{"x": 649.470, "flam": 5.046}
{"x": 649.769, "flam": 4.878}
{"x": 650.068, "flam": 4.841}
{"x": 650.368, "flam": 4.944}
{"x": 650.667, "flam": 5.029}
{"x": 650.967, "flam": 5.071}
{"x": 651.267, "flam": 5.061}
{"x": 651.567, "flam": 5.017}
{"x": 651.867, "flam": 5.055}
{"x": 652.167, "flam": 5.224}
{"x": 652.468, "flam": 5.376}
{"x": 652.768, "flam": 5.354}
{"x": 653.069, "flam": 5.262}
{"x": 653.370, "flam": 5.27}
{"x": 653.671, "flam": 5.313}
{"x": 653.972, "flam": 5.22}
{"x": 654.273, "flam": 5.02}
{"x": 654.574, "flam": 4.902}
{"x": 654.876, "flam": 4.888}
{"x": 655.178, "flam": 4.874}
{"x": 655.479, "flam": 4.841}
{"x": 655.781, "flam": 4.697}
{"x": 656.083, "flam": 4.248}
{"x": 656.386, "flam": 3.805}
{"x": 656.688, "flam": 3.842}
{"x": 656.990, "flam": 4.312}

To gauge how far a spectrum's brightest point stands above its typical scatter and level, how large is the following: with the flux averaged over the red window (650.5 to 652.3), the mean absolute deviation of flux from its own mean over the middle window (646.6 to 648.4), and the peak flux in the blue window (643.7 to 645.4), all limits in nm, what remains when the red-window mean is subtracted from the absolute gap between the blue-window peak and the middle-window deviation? 0.34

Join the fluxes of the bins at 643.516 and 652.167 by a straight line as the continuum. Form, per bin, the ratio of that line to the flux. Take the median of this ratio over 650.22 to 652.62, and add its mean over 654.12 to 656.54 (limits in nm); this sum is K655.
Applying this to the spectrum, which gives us 2.17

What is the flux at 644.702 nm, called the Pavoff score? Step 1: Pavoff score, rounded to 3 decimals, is 5.326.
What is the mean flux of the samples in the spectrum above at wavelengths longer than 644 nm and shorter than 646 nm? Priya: 5.35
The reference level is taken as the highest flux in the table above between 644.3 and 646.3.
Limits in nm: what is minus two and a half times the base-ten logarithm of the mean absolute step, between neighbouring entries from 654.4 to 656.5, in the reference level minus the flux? 1.8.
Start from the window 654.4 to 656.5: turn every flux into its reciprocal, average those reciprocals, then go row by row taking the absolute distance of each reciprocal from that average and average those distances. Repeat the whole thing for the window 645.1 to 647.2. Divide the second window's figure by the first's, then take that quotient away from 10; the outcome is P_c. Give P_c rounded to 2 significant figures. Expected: 9.9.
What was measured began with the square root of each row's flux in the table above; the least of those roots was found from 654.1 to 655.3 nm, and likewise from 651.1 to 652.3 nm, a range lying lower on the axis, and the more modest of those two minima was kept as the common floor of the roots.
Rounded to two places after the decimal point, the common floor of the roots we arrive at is 2.21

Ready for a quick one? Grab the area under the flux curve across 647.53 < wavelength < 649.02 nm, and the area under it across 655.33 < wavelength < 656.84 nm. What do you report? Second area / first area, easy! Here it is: 0.81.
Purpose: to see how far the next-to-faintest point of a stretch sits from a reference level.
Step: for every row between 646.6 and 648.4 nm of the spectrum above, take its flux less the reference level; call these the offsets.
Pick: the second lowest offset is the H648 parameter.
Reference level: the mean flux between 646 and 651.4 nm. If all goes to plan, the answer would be 0.14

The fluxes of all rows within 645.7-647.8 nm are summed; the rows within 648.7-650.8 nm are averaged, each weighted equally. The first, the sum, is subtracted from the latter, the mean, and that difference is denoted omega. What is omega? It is -33.0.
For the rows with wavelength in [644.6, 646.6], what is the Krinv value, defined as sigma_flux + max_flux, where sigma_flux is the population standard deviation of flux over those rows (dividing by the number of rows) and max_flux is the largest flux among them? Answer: 5.54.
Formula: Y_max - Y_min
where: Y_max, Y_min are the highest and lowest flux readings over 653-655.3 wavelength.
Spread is 0.44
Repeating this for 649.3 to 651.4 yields 0.23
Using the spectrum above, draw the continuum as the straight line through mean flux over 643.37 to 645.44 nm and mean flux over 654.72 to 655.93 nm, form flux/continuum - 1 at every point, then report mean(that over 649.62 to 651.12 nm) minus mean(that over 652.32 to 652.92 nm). -0.101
